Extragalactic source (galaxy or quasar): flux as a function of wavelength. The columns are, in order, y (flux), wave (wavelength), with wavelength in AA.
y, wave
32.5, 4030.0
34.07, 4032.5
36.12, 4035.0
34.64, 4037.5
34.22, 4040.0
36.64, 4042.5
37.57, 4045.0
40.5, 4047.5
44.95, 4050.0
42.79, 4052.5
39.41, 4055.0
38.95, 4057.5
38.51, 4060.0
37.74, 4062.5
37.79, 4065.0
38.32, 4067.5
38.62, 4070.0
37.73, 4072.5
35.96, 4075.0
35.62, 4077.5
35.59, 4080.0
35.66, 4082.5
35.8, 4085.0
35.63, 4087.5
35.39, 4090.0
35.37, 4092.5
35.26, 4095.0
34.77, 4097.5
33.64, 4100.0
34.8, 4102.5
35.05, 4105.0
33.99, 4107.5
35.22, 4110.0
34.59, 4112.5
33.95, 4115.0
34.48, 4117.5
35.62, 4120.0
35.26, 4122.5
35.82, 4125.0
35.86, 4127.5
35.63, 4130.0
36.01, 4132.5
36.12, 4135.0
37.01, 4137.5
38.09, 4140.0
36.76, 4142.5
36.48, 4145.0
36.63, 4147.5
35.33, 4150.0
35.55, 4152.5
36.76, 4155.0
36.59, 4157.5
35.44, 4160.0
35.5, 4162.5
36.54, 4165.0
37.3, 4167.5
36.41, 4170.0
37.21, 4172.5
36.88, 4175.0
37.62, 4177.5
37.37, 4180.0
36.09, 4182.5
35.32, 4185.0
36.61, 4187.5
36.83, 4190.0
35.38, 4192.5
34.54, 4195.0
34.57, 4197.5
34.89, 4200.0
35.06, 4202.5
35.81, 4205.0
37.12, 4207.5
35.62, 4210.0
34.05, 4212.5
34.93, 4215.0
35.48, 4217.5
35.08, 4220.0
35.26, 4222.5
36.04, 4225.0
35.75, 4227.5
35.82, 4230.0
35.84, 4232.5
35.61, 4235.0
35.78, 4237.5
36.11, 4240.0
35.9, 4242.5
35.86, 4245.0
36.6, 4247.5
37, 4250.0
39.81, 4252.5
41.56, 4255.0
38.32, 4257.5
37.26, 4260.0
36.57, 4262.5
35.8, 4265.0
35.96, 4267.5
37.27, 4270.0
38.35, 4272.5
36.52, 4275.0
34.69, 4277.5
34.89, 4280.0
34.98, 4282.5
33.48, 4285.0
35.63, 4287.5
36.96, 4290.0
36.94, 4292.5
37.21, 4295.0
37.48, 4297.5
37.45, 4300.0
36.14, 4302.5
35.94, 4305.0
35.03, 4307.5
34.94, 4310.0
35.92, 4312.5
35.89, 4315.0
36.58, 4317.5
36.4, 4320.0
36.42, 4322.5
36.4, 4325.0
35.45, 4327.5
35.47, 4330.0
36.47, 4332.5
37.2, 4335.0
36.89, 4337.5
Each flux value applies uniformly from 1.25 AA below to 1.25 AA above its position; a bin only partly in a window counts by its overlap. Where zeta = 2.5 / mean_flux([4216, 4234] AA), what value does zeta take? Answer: 0.0702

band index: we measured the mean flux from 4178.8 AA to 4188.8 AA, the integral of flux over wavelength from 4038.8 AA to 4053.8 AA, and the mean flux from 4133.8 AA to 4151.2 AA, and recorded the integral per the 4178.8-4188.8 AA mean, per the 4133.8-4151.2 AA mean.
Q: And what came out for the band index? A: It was 0.44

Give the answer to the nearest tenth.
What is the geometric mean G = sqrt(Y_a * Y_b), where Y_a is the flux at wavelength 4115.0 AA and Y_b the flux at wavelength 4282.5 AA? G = 34.5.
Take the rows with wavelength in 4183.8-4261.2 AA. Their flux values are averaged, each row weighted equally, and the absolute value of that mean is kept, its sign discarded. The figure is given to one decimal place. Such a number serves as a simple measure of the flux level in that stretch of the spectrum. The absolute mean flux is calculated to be 36.1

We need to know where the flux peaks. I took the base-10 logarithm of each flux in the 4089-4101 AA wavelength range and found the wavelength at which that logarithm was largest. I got 4090.0 AA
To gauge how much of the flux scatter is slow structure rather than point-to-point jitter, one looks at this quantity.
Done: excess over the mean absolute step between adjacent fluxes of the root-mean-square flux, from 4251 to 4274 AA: 36.7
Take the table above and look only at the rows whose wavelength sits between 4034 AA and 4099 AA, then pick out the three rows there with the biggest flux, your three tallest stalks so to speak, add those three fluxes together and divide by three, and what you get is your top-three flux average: 42.7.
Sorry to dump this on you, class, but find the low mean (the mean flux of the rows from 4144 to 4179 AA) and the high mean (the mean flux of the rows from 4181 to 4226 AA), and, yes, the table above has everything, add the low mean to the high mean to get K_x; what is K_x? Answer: 71.9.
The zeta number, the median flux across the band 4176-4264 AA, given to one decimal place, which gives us 35.8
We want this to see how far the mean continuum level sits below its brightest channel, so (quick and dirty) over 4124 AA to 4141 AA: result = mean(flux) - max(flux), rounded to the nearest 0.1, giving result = -1.7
